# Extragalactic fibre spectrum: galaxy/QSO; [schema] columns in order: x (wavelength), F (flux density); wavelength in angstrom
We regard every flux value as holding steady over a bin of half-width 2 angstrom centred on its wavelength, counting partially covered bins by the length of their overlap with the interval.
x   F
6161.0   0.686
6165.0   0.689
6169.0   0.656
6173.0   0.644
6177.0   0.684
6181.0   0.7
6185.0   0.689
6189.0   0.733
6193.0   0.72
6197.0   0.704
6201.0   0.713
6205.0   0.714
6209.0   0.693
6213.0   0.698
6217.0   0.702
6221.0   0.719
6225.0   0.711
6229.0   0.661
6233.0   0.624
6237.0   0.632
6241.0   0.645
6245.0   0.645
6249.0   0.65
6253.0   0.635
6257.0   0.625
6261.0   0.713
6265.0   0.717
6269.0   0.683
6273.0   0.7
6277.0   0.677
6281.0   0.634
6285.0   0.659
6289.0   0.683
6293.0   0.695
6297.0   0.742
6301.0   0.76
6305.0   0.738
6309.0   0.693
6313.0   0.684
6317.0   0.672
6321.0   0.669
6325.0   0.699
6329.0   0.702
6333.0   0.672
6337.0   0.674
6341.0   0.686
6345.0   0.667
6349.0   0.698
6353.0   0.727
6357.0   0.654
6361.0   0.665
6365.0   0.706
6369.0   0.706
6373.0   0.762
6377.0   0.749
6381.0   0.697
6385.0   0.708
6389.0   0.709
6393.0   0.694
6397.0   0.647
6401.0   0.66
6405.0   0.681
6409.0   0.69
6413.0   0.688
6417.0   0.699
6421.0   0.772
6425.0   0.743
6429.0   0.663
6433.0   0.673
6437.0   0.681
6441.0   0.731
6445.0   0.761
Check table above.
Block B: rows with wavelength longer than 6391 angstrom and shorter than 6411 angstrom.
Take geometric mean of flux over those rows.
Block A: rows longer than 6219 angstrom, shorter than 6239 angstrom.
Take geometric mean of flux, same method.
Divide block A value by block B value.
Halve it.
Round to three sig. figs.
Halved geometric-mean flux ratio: 0.496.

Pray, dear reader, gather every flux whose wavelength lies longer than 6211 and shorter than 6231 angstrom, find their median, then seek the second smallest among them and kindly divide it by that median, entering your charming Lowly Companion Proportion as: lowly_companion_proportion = 0.994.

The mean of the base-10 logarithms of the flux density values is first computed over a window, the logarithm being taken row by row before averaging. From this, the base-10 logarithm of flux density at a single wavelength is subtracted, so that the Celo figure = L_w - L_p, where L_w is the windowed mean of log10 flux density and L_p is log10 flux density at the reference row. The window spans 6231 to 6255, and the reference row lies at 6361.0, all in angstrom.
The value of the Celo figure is -0.018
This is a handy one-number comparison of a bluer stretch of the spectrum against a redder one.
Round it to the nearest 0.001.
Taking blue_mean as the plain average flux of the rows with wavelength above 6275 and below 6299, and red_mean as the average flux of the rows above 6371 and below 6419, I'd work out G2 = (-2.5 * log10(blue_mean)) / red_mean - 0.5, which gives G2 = 0.096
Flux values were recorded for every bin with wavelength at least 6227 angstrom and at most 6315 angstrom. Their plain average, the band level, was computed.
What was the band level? 0.677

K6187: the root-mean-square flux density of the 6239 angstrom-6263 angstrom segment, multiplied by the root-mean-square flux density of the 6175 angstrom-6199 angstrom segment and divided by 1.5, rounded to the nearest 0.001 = 0.307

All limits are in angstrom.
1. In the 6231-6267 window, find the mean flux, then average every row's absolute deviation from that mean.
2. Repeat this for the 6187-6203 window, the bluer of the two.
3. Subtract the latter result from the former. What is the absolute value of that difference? 0.018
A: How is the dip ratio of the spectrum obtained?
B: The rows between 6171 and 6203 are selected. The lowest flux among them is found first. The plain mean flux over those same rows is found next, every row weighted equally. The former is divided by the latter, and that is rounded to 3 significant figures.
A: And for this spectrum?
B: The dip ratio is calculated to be 0.922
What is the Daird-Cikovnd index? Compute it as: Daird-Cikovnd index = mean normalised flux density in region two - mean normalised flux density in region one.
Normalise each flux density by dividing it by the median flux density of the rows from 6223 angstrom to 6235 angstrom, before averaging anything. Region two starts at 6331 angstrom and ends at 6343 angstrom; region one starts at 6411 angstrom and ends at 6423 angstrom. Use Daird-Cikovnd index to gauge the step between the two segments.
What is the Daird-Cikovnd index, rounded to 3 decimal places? -0.064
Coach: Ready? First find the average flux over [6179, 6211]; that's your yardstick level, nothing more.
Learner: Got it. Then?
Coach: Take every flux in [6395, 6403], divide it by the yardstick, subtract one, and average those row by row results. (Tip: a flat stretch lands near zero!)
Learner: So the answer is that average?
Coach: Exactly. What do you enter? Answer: -0.08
